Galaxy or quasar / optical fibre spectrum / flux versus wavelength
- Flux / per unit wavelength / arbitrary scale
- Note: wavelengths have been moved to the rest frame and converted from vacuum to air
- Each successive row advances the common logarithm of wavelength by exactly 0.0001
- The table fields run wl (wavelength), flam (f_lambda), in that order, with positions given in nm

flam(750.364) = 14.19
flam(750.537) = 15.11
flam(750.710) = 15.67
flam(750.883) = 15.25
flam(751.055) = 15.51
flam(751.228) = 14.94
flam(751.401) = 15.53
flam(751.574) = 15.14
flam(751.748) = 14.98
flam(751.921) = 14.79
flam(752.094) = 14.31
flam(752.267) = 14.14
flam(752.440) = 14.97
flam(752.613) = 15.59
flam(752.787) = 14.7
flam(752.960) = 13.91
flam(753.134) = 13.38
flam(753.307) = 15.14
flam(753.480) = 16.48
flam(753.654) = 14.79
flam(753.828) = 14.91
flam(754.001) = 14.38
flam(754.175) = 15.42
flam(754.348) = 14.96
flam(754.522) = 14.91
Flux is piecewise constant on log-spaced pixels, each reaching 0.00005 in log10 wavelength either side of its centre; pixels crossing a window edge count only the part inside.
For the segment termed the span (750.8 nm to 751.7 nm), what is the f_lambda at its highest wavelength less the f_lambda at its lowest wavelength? -0.1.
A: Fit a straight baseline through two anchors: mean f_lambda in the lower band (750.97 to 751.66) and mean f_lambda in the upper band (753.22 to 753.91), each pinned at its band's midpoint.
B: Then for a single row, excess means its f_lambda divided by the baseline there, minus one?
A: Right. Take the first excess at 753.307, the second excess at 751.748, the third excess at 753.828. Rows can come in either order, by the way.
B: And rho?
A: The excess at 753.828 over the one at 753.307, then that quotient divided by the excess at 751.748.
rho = -114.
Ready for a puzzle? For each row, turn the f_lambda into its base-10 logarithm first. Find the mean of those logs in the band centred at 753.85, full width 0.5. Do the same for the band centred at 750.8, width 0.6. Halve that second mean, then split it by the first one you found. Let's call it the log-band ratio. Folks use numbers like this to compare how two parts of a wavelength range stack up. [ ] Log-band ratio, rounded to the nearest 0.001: 0.509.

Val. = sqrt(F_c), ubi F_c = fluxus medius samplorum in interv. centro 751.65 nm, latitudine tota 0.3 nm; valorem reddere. 3.88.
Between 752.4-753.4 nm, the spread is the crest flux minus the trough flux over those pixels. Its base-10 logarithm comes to 0.34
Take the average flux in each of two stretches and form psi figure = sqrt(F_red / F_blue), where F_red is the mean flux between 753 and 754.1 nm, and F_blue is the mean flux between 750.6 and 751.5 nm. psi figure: 0.98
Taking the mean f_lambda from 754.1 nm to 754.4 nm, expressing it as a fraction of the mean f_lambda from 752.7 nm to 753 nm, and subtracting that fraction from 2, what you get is 0.94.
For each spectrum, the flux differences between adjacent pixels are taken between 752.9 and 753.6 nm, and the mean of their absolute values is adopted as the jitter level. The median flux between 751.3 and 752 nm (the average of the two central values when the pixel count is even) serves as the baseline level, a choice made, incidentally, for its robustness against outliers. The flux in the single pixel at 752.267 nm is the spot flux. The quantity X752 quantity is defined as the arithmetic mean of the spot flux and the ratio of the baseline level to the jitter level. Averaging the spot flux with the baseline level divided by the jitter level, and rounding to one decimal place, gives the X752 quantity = 13.3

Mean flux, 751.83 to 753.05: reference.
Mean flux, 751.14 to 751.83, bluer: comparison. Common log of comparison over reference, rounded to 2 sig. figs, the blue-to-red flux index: 0.015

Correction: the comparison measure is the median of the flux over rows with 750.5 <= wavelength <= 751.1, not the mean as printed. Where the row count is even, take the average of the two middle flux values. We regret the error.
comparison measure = 15.4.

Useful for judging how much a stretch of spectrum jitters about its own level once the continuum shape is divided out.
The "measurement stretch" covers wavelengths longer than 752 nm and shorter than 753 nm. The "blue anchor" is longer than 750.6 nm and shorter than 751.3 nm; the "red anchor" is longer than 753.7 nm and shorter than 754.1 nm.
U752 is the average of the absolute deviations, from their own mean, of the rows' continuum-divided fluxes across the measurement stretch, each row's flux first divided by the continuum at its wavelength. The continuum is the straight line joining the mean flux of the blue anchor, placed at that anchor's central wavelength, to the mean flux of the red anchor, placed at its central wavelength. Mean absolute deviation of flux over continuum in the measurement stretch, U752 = 0.034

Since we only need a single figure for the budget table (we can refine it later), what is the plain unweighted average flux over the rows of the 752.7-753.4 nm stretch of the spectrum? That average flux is 14.3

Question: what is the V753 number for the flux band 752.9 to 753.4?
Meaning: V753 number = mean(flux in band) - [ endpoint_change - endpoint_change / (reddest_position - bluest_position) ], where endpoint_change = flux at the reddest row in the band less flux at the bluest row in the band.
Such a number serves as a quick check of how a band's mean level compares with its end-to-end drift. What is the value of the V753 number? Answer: 16.5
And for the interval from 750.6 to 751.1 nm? 15.2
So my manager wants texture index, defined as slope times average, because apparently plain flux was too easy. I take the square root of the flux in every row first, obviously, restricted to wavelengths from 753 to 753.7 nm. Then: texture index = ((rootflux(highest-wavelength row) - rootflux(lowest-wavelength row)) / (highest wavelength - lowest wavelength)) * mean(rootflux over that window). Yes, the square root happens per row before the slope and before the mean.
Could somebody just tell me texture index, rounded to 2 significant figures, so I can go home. 1.4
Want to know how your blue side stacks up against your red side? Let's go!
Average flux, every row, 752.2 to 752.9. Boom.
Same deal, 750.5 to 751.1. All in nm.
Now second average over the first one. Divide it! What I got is 1.04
